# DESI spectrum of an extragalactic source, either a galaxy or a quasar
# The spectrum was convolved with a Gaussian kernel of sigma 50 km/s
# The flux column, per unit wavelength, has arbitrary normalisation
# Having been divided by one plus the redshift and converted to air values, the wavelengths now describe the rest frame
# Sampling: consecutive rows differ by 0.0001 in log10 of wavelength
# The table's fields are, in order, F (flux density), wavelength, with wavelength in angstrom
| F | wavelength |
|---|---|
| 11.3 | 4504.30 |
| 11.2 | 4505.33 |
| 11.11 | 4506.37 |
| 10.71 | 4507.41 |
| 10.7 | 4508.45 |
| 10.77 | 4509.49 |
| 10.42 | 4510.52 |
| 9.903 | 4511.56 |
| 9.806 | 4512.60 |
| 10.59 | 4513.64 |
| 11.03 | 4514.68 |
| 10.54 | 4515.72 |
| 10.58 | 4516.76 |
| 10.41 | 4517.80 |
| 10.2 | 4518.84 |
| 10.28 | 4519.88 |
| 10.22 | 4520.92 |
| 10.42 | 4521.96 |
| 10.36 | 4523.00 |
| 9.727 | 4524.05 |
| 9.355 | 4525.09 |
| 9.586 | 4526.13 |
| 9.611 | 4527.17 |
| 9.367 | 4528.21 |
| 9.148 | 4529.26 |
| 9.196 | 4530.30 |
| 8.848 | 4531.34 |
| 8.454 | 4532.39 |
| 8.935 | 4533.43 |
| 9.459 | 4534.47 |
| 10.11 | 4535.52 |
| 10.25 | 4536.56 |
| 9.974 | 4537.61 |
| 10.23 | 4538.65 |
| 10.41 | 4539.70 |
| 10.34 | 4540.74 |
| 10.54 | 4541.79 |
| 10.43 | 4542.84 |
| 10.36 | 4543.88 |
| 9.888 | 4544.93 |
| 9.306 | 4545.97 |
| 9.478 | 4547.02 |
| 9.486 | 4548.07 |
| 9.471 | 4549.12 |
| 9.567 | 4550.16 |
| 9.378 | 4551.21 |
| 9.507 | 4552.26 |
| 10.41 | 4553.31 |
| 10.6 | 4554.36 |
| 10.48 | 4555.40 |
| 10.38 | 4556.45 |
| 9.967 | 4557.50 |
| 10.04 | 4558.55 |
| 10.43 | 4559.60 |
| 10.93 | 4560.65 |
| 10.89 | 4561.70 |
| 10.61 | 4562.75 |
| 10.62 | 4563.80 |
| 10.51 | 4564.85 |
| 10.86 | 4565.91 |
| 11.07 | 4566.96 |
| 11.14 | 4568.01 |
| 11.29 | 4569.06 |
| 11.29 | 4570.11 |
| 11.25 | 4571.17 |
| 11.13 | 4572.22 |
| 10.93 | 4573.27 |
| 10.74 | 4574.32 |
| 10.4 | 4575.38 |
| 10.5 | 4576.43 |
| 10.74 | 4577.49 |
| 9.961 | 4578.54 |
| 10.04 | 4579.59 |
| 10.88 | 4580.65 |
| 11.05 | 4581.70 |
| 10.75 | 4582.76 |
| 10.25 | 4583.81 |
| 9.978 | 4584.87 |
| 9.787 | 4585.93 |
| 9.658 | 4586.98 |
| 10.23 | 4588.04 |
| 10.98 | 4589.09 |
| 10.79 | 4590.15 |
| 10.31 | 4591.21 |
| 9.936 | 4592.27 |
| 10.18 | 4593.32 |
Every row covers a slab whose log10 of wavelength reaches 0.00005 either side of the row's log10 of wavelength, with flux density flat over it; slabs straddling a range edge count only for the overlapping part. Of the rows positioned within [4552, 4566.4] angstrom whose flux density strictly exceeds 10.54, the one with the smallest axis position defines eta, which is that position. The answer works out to 4554.36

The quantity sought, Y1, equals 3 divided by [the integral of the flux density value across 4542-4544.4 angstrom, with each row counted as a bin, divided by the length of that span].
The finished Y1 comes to 0.288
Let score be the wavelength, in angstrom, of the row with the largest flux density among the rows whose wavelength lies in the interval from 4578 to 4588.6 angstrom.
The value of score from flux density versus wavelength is 4581.70 angstrom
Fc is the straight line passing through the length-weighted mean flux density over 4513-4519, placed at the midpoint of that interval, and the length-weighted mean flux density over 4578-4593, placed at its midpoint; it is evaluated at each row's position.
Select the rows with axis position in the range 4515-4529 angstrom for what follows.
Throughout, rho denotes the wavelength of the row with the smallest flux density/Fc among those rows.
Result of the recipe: 4525.09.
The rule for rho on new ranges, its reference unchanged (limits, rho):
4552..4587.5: 4552.26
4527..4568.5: 4532.39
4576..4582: 4578.54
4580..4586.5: 4585.93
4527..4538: 4532.39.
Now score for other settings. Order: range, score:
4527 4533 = 4527.17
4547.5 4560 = 4554.36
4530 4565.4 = 4560.65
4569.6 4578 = 4570.11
